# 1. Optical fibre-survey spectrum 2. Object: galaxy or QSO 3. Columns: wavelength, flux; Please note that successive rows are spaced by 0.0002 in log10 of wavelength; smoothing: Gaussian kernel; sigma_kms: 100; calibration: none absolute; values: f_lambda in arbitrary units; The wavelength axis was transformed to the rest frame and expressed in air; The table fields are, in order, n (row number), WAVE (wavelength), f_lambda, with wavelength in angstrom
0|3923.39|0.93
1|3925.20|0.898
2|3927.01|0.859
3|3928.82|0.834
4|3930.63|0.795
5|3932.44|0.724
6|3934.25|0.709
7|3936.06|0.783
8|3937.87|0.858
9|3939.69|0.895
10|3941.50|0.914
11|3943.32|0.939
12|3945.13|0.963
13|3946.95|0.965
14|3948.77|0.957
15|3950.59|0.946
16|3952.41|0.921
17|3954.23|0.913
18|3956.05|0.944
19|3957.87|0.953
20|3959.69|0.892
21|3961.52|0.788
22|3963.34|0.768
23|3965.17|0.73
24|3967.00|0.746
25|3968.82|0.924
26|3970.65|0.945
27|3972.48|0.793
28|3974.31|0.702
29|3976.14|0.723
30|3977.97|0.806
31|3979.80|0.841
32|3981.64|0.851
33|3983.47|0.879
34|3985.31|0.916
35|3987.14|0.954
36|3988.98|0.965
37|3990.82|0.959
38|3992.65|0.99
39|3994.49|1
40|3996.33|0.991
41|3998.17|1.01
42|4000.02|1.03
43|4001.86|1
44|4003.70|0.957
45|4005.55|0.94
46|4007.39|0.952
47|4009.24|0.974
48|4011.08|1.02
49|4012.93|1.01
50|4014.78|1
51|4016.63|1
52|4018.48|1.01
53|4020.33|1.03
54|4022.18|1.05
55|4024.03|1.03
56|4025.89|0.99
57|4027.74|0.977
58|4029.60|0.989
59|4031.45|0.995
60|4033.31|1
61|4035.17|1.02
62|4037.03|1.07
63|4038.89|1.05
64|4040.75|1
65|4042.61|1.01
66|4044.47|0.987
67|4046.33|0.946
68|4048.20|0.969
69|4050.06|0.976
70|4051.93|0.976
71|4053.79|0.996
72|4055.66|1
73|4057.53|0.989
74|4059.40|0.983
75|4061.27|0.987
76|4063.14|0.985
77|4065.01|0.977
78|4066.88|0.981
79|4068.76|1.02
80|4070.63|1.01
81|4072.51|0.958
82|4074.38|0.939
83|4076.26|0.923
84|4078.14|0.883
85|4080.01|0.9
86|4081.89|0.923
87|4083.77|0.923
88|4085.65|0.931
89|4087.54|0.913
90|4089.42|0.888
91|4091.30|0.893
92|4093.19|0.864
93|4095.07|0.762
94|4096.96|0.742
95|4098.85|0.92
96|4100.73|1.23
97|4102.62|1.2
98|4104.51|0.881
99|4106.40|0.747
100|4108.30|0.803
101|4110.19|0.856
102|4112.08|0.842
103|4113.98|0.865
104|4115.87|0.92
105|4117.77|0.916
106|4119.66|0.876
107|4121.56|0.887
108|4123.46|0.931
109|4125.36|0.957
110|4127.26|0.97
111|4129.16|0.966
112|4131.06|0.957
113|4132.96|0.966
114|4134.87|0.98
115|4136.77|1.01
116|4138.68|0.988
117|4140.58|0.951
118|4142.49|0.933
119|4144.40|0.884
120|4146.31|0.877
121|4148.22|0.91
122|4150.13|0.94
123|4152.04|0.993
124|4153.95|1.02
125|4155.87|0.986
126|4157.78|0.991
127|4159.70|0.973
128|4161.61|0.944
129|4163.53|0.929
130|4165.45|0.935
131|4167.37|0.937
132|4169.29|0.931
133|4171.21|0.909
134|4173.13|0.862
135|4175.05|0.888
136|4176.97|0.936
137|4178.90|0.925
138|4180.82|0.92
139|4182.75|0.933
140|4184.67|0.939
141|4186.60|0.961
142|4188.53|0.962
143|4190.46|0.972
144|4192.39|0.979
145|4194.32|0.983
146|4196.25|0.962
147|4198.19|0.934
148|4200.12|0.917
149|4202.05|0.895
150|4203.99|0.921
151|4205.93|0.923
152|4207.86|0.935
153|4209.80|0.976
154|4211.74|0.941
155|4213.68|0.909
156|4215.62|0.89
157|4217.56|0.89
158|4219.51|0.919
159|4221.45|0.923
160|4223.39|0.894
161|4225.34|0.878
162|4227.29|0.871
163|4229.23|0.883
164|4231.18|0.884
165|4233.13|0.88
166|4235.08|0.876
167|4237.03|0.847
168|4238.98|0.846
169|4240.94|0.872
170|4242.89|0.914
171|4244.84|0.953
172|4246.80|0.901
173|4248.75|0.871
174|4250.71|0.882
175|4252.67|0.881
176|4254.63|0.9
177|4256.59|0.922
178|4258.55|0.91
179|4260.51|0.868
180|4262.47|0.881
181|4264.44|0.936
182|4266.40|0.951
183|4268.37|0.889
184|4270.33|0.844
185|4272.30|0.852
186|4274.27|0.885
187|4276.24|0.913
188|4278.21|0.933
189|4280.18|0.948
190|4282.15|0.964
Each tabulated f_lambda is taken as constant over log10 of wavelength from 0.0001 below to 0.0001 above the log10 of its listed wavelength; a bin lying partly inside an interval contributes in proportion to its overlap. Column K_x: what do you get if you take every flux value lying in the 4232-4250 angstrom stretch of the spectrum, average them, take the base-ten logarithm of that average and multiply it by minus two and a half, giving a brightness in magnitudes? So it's 0.133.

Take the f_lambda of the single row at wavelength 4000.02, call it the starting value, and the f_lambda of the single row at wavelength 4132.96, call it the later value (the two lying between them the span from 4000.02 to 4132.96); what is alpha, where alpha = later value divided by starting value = 0.94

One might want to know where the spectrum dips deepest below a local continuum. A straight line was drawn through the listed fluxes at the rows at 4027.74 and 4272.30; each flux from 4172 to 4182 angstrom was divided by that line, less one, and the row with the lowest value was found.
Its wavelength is 4173.13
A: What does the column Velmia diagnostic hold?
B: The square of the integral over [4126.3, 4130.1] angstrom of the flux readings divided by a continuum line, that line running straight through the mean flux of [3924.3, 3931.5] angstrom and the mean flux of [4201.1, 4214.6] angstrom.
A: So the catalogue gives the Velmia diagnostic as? 16.5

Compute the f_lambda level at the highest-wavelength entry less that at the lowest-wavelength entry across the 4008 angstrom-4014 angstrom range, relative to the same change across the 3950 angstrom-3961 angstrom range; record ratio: -0.7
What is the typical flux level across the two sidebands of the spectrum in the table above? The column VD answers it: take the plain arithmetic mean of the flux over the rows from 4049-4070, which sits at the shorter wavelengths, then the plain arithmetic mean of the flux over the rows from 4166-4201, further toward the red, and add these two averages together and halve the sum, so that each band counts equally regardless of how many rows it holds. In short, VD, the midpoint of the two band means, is 0.962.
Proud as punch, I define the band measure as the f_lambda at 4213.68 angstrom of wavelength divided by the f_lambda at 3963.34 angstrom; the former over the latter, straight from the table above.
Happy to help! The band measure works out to 1.18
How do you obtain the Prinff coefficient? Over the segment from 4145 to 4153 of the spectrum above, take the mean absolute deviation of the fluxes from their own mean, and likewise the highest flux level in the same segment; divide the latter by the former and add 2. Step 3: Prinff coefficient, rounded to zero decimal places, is 29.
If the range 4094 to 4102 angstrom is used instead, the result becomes 10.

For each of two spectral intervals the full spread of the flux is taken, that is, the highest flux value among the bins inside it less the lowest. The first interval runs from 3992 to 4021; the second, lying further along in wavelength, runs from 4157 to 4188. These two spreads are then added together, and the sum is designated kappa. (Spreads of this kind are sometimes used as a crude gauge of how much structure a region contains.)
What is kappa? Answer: 0.22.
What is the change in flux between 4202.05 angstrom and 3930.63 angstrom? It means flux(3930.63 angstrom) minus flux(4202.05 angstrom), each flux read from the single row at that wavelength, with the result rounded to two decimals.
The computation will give -0.10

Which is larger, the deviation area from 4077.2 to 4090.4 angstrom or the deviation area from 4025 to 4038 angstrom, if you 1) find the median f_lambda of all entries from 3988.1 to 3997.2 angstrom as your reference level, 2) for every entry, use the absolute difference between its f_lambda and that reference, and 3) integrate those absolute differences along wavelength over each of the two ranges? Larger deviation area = 1.1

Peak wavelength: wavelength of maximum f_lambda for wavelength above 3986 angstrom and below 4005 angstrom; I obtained 4000.02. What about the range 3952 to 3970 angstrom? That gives 3957.87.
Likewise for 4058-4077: 4068.76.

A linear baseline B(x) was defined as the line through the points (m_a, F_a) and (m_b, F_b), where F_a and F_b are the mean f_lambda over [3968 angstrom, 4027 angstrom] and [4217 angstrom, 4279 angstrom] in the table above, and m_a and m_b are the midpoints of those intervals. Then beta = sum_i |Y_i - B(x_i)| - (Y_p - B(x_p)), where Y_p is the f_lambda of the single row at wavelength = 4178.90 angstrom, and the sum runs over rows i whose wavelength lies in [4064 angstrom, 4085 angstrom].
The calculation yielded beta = 0.37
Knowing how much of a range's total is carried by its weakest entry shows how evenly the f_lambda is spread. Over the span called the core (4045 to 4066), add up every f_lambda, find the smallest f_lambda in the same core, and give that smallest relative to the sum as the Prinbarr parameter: 0.088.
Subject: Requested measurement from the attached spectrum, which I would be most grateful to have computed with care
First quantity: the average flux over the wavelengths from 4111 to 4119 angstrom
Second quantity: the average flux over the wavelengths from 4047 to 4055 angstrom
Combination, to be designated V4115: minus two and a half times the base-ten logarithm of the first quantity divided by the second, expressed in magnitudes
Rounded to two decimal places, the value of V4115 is 0.11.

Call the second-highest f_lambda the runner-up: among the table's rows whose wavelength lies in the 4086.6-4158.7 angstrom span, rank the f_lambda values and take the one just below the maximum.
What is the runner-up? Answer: 1.2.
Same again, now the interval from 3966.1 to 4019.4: 1.02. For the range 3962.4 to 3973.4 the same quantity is 0.924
